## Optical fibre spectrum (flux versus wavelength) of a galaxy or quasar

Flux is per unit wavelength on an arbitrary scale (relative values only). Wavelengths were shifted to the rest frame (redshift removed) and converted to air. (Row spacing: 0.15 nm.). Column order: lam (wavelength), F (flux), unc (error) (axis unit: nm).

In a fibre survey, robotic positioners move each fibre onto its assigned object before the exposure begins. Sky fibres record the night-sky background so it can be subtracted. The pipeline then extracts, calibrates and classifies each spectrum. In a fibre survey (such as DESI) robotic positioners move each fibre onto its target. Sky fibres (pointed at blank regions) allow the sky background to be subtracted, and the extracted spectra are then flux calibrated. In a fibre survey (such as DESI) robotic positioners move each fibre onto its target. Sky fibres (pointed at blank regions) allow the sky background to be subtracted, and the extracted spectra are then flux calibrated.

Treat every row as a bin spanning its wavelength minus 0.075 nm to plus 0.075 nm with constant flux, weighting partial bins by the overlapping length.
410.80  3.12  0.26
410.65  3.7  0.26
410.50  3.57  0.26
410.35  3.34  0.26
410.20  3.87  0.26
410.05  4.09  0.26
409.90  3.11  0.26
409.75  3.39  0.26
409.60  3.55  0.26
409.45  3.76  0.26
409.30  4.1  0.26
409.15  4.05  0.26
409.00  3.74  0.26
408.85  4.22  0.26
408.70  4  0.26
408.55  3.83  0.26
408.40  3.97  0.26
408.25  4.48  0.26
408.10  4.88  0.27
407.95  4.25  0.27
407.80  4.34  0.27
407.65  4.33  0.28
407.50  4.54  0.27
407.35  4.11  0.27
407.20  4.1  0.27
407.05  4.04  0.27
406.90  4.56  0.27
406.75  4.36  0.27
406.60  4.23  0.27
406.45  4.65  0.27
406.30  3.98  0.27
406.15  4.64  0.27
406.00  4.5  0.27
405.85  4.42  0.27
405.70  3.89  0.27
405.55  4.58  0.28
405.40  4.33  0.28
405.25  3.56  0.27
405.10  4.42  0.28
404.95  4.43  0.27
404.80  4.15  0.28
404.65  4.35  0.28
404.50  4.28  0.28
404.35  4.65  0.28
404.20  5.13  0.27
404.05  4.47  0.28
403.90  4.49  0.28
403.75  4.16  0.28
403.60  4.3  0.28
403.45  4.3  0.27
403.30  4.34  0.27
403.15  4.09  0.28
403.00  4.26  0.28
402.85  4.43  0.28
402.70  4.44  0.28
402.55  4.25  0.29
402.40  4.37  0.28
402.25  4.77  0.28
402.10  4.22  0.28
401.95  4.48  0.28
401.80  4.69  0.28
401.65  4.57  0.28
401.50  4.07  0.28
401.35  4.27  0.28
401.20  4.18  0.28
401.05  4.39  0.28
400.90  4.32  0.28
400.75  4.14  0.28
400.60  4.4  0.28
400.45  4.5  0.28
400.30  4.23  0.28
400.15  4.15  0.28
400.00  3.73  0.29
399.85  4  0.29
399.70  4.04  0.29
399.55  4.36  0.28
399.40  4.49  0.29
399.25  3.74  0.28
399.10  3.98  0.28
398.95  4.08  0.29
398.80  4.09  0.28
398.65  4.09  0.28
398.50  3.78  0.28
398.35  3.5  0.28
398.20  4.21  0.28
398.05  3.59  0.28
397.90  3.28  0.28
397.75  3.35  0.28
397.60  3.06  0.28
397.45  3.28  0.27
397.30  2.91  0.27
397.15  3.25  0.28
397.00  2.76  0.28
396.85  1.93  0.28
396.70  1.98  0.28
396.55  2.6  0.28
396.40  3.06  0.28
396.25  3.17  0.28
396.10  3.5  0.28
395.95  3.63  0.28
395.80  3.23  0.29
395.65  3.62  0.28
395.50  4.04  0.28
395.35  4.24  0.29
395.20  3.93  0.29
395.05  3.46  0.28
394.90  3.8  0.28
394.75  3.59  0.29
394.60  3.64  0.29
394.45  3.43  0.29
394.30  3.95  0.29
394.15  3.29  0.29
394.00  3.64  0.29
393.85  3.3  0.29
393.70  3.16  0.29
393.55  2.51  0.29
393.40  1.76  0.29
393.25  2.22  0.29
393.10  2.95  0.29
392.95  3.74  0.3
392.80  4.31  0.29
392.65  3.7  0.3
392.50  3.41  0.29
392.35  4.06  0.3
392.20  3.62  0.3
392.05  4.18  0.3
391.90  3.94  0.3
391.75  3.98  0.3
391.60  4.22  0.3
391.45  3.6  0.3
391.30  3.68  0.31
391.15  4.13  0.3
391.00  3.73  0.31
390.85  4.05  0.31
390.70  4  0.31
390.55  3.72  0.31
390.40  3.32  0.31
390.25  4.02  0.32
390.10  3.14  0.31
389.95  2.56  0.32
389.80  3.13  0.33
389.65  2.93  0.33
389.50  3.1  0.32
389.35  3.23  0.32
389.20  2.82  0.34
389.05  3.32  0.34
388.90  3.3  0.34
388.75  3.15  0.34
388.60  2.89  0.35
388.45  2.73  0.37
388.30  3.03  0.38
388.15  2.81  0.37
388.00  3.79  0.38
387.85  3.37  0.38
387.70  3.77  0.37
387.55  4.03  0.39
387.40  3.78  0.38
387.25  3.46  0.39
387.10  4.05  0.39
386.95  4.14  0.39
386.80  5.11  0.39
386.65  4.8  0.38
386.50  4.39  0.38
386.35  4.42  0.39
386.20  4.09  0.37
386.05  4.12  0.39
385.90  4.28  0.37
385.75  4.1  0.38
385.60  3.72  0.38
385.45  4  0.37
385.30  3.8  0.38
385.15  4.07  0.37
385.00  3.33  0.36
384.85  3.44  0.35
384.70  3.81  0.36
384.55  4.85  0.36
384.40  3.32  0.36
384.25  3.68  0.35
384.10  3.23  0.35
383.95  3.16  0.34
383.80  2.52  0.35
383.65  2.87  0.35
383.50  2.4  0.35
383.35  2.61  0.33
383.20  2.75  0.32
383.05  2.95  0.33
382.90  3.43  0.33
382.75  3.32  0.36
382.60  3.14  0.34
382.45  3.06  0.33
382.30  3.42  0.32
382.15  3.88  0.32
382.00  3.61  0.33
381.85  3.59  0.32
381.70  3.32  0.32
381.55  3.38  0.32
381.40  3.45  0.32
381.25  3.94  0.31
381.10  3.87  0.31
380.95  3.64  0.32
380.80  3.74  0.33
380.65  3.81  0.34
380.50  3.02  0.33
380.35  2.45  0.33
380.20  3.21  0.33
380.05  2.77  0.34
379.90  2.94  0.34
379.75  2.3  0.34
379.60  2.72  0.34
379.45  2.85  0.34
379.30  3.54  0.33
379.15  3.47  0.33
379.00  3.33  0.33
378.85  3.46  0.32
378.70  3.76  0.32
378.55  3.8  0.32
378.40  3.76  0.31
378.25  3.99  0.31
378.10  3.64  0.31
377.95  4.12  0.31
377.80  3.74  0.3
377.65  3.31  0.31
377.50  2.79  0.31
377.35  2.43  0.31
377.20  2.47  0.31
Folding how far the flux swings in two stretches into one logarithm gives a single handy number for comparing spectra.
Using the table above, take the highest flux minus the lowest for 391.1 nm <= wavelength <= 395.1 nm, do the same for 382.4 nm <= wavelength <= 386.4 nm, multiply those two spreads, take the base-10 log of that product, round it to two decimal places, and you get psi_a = 0.80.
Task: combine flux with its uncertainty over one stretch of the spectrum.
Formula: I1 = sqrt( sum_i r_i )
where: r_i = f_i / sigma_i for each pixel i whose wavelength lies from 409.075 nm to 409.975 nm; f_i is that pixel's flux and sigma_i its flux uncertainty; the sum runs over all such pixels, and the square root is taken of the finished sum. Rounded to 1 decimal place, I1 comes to 9.2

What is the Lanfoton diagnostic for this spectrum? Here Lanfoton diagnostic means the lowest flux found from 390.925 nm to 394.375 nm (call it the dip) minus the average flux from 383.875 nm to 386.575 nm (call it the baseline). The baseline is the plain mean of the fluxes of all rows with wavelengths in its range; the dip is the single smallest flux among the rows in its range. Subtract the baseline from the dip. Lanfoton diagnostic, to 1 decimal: -2.1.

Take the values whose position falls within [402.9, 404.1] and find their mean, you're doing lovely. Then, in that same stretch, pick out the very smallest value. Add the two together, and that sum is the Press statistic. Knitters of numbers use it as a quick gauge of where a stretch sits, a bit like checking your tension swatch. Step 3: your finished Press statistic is 8.4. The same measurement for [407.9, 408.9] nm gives 8.1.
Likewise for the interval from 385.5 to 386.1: 7.8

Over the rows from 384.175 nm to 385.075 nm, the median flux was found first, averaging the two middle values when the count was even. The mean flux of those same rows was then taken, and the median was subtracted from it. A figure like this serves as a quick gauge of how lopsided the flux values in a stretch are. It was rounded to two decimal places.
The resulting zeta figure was 0.18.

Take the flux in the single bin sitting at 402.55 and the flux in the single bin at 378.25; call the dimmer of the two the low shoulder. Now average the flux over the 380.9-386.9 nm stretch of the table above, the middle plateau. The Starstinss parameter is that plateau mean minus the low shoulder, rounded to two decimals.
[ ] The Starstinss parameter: -0.37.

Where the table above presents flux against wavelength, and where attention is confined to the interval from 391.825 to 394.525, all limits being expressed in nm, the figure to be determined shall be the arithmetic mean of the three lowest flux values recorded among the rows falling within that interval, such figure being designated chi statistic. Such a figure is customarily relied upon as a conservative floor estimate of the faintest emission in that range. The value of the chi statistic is 2.2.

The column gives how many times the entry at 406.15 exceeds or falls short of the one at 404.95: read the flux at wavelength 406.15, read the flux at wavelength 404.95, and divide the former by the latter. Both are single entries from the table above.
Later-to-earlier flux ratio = 1.05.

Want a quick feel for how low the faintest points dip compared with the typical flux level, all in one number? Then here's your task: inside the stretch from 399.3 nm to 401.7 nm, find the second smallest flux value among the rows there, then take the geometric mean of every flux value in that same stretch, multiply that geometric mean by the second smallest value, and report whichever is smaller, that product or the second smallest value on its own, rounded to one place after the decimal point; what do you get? 4.0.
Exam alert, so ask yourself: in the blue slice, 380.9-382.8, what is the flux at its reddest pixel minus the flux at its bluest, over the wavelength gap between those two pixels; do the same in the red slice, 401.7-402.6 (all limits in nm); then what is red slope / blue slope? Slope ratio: 3.3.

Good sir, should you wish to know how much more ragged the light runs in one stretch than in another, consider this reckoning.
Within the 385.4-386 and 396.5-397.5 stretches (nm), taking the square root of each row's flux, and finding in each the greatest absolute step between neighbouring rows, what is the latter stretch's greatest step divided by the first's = 2.8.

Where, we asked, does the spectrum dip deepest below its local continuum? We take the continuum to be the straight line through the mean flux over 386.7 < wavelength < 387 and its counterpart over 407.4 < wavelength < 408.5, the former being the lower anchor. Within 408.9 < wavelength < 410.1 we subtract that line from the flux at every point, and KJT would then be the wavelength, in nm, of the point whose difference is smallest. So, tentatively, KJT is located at 409.90 nm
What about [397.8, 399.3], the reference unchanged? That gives 397.90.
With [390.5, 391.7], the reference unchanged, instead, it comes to 391.45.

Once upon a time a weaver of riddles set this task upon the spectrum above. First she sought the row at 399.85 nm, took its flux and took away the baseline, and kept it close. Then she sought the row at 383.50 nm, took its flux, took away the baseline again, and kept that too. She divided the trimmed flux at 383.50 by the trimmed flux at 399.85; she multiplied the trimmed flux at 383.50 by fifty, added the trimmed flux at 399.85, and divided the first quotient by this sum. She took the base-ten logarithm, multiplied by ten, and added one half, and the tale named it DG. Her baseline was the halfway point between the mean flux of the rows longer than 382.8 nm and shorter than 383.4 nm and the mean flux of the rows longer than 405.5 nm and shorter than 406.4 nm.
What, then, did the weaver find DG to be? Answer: -12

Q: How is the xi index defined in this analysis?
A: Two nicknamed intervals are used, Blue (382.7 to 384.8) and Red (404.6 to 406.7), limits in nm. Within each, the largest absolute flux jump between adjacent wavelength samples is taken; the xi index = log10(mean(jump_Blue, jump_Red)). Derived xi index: 0.08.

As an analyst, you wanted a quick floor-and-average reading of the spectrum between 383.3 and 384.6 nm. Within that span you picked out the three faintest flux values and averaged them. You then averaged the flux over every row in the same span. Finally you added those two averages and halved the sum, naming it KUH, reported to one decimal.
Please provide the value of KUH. 2.8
